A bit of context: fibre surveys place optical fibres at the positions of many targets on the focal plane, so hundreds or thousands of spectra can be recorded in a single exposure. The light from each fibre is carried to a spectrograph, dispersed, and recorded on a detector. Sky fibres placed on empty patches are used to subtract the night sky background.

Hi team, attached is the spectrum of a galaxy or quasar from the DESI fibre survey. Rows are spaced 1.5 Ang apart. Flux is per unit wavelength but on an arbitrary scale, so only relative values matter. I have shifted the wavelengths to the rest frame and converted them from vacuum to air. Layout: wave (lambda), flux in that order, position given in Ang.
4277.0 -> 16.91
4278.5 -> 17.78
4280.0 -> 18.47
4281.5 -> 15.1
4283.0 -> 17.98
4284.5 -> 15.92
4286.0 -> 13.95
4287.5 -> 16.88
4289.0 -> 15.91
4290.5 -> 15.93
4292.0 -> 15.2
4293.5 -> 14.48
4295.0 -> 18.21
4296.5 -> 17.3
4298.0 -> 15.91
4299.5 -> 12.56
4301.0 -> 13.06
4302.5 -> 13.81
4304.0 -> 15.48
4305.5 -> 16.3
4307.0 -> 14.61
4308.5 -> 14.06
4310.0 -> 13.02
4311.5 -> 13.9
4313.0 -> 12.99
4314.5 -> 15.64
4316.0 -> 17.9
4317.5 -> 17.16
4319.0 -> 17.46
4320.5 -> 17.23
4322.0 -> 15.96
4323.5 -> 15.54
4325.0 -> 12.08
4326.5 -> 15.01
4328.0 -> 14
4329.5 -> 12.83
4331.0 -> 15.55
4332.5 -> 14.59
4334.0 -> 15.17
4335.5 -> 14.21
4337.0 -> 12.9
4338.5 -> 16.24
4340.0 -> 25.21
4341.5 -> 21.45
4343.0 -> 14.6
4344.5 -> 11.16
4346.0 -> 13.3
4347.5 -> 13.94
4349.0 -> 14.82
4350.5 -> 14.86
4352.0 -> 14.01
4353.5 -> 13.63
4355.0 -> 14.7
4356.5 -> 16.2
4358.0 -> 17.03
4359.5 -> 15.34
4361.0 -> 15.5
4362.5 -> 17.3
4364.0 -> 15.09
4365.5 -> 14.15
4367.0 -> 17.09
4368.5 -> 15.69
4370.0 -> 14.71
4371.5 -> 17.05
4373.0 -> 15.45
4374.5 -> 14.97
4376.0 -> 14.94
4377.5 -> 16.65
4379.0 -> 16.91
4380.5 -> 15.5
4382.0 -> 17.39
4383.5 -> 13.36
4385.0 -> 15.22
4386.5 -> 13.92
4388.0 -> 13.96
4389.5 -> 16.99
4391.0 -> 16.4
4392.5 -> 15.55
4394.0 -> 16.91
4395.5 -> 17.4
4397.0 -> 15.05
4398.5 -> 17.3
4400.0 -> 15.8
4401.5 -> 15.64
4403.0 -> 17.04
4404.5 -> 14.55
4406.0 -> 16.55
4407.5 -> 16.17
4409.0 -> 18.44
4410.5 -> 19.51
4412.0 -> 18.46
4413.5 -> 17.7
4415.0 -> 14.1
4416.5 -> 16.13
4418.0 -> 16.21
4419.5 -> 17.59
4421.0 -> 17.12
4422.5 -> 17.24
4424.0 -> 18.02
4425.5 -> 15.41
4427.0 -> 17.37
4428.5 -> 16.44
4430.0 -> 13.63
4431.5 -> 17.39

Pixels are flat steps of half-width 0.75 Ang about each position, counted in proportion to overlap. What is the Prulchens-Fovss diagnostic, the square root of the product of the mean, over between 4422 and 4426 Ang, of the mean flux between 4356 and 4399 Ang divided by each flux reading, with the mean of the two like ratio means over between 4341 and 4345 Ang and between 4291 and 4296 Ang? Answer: 0.99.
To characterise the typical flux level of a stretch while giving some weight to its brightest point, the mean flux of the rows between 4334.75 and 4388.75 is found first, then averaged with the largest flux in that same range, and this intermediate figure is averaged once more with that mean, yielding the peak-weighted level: 17.9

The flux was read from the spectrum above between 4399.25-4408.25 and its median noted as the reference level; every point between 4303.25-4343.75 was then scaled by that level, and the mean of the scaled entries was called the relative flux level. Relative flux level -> 0.98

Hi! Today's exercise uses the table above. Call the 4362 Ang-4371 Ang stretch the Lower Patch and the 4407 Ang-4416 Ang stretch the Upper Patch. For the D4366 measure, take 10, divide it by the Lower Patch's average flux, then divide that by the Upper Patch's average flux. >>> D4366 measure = 0.037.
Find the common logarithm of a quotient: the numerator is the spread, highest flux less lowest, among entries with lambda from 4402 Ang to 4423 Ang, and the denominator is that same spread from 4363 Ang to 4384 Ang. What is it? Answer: 0.13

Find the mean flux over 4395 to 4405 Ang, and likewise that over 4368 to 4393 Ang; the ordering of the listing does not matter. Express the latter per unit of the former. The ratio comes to 0.97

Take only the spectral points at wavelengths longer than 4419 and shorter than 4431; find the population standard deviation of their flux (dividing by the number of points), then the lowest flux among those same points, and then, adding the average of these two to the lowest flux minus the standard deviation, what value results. 19.8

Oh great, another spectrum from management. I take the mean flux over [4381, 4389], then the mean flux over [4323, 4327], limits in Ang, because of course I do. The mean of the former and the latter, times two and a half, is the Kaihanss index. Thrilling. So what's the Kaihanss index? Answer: 36.2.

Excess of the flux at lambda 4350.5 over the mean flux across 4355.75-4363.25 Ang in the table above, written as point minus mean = -1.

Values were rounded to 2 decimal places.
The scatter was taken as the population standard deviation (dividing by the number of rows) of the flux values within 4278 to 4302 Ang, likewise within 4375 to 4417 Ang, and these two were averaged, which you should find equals 1.61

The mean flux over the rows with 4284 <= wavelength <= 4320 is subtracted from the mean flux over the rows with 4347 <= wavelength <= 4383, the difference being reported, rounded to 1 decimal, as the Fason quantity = 0.2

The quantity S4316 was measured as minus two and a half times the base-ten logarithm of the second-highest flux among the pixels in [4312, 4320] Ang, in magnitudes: -3.11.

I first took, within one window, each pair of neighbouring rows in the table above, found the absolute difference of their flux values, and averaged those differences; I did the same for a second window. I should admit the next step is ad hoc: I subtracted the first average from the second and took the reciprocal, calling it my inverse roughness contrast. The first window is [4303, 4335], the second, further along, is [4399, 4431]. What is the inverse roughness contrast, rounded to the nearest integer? 11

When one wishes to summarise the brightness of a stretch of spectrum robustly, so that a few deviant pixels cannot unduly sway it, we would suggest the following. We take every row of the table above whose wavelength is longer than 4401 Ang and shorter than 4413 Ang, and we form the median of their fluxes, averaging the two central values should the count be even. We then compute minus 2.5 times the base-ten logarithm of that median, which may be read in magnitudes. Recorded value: -3.06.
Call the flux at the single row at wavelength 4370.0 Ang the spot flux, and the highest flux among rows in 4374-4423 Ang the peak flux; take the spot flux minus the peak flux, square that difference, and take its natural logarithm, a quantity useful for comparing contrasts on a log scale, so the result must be 3.1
